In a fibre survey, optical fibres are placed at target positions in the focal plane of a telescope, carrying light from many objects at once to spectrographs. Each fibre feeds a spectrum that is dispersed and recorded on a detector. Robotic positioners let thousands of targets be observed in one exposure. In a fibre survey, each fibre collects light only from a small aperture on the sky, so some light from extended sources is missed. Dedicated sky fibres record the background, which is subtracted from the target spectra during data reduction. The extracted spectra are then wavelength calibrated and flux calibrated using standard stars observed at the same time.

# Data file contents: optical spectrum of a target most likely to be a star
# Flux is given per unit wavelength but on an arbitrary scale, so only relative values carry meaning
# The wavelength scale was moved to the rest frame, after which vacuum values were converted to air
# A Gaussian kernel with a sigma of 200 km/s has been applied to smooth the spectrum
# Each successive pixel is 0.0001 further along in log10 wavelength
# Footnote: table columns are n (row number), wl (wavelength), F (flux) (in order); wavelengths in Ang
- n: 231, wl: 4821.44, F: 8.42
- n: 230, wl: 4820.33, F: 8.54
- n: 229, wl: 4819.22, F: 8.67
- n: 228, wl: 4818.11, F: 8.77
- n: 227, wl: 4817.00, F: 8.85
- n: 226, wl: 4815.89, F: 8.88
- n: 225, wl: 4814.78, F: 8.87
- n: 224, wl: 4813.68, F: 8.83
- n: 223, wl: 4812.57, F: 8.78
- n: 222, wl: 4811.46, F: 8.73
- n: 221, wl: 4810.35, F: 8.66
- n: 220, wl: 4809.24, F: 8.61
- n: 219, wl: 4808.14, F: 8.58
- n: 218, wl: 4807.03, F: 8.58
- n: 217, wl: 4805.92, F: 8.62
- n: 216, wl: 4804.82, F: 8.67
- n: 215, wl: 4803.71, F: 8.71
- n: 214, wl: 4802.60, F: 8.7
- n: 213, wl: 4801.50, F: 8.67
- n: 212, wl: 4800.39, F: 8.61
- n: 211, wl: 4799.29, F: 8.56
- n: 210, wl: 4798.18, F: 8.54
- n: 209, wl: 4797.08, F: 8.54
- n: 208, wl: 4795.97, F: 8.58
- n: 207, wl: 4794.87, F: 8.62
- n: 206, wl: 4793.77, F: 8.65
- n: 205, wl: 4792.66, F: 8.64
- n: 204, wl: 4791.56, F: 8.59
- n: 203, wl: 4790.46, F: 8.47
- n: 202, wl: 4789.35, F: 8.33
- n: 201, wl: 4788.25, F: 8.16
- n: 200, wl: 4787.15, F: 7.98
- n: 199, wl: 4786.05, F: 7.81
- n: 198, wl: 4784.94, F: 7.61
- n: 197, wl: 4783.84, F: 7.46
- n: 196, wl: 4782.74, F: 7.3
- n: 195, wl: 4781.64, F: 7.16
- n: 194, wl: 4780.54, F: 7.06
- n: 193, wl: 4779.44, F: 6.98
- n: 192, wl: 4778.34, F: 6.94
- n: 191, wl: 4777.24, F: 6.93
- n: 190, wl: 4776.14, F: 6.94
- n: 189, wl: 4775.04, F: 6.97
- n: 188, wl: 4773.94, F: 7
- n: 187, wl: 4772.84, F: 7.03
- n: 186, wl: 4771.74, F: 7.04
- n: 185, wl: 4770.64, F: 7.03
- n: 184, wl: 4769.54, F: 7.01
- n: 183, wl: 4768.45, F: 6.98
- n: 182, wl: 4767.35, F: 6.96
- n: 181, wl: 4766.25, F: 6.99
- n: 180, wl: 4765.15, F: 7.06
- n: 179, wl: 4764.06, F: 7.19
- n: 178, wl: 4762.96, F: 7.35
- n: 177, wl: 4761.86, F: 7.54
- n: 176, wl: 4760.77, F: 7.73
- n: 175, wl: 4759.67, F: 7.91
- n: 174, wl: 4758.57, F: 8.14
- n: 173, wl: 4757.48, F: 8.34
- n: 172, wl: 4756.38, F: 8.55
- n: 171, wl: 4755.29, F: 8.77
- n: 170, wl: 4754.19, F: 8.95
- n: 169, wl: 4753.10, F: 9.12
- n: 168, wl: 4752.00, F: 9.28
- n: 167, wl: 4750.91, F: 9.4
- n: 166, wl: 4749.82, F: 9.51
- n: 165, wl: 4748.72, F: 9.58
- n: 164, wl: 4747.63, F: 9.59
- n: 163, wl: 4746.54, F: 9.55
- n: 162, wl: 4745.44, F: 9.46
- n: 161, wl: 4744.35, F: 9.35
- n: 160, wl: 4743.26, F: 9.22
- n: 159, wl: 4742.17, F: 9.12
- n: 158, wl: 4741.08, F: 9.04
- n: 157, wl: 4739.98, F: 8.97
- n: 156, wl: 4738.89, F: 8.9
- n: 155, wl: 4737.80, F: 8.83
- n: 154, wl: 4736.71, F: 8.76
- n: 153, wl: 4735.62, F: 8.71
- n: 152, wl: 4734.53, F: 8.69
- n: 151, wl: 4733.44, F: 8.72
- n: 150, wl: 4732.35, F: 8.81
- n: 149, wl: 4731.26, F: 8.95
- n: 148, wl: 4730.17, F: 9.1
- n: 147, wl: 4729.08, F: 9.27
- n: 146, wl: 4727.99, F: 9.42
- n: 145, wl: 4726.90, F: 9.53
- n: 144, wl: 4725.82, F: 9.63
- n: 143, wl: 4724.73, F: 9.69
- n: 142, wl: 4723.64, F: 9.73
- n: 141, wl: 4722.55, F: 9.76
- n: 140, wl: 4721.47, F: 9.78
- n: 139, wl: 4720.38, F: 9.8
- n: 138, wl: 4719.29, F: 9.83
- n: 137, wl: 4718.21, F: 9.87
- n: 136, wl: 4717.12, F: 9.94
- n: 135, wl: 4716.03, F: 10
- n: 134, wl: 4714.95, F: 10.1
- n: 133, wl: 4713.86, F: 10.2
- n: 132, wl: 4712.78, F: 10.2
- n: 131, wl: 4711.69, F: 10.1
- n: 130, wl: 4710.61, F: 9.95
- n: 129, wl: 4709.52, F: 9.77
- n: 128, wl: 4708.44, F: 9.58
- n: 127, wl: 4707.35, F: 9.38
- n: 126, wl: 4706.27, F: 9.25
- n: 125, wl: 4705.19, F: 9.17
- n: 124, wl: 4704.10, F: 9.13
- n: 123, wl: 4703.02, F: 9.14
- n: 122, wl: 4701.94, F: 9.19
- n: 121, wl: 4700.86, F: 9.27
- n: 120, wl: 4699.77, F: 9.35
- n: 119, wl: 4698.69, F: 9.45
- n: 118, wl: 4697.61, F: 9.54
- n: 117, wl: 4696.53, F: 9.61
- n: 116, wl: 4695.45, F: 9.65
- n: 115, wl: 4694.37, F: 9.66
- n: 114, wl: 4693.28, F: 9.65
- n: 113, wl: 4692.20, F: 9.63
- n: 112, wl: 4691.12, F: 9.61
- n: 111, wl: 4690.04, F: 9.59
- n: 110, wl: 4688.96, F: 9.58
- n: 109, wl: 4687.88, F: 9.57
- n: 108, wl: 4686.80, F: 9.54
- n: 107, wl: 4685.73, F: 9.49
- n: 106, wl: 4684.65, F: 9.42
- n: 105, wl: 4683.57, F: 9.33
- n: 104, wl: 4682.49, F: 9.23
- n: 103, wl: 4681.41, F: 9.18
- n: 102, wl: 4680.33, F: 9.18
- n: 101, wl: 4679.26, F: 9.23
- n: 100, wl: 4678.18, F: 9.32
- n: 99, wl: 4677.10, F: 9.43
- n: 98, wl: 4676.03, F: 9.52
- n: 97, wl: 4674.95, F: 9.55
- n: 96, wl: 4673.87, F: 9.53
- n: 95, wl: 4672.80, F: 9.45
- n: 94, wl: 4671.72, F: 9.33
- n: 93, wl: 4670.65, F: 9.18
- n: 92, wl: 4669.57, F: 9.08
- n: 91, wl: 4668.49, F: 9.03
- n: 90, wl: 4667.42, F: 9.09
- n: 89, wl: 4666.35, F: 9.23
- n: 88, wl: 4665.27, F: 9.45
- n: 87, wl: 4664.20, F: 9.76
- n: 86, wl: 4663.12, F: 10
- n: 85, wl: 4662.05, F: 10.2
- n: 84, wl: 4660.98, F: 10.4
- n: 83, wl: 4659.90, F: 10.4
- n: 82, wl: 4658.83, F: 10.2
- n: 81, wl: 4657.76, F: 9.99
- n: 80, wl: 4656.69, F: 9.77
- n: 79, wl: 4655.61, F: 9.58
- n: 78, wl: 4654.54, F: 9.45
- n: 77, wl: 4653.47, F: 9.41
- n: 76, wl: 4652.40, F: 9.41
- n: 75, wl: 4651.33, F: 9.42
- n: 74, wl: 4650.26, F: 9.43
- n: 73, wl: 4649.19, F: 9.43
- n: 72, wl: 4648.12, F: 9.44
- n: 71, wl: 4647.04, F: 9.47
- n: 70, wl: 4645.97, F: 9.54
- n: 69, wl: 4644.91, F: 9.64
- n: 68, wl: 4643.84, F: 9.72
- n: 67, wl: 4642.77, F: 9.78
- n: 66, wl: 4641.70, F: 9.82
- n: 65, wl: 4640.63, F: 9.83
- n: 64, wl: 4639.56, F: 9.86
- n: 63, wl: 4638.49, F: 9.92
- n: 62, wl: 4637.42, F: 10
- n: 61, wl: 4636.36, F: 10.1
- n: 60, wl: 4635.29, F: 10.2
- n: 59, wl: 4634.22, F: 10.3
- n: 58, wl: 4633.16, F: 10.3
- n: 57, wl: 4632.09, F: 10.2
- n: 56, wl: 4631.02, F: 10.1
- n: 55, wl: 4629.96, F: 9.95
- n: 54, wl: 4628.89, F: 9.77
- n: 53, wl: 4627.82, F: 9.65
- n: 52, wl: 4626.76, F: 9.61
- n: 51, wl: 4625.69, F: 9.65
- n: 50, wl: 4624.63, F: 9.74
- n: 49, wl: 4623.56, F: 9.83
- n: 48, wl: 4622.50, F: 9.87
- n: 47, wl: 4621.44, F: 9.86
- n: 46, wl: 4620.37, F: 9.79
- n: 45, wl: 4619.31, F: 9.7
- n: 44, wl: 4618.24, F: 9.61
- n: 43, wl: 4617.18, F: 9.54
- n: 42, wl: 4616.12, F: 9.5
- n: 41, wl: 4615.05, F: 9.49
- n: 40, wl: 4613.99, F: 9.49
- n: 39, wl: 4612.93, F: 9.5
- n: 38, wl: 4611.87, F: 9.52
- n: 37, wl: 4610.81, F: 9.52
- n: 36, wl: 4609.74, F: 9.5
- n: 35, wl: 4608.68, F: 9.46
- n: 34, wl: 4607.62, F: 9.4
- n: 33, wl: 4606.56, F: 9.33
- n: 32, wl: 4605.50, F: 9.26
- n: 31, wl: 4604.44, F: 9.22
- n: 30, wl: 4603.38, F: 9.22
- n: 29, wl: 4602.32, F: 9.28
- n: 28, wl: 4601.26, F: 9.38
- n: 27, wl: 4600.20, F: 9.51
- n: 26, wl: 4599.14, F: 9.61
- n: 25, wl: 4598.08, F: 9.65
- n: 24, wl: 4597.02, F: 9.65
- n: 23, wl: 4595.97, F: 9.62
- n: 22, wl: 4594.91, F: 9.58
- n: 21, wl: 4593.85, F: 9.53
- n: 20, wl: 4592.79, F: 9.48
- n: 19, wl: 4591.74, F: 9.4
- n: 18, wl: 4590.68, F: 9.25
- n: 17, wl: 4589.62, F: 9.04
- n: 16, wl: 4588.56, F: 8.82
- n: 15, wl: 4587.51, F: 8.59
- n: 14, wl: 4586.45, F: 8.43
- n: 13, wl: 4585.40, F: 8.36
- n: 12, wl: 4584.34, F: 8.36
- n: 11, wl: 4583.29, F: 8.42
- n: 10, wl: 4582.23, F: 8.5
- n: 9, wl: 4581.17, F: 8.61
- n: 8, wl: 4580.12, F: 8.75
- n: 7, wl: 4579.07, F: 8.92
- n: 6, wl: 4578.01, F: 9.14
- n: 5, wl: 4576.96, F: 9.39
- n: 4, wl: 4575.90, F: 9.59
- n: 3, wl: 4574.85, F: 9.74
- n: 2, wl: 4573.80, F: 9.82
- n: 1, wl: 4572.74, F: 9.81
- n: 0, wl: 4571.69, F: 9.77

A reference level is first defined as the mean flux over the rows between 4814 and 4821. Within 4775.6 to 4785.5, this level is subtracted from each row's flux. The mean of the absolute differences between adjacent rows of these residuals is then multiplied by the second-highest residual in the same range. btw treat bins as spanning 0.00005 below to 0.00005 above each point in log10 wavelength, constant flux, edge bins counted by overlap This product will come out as -0.11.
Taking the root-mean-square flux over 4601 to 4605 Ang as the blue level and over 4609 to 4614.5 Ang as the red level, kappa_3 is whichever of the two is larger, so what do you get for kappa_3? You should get 9.5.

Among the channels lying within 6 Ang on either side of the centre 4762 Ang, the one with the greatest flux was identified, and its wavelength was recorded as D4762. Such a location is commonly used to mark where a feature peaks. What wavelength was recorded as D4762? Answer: 4756.38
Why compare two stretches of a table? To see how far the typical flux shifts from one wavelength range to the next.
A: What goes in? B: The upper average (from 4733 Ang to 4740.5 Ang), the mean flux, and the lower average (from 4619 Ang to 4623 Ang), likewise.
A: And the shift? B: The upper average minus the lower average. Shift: -1.0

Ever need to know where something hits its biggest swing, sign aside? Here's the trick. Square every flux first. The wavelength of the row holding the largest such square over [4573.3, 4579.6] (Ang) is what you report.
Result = 4573.80 Ang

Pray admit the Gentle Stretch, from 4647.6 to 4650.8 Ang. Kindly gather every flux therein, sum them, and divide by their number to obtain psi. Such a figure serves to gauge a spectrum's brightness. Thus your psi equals 9.4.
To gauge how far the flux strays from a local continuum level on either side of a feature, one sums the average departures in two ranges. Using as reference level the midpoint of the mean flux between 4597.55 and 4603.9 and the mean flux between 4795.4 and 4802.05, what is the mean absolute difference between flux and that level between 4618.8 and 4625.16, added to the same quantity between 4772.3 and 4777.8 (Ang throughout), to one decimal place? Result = 2.8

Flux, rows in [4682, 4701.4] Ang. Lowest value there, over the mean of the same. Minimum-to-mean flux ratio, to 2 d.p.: 0.97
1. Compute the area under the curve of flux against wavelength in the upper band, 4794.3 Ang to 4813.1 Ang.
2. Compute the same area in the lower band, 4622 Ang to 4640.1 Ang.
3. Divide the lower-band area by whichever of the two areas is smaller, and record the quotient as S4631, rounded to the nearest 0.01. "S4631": 1.11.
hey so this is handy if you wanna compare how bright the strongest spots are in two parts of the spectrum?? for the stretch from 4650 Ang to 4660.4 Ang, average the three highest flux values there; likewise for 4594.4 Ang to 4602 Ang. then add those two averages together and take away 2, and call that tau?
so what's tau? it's 17.8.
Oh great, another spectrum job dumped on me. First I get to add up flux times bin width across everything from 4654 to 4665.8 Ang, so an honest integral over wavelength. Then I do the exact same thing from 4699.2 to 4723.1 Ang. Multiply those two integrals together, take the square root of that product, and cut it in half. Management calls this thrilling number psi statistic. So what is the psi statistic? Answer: 82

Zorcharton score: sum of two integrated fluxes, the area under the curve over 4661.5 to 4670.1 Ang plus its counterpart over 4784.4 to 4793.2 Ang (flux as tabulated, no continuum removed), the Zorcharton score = 154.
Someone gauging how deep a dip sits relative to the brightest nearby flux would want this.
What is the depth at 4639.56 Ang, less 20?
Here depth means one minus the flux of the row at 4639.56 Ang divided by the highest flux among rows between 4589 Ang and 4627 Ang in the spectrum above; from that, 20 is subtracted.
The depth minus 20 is -20.0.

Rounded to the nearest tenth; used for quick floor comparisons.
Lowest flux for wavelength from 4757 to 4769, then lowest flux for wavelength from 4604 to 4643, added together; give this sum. 16.2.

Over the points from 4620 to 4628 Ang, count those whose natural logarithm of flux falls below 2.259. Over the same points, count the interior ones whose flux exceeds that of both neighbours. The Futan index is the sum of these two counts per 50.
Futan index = 0.020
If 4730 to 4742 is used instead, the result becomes 0.220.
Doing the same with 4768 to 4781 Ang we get 0.260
